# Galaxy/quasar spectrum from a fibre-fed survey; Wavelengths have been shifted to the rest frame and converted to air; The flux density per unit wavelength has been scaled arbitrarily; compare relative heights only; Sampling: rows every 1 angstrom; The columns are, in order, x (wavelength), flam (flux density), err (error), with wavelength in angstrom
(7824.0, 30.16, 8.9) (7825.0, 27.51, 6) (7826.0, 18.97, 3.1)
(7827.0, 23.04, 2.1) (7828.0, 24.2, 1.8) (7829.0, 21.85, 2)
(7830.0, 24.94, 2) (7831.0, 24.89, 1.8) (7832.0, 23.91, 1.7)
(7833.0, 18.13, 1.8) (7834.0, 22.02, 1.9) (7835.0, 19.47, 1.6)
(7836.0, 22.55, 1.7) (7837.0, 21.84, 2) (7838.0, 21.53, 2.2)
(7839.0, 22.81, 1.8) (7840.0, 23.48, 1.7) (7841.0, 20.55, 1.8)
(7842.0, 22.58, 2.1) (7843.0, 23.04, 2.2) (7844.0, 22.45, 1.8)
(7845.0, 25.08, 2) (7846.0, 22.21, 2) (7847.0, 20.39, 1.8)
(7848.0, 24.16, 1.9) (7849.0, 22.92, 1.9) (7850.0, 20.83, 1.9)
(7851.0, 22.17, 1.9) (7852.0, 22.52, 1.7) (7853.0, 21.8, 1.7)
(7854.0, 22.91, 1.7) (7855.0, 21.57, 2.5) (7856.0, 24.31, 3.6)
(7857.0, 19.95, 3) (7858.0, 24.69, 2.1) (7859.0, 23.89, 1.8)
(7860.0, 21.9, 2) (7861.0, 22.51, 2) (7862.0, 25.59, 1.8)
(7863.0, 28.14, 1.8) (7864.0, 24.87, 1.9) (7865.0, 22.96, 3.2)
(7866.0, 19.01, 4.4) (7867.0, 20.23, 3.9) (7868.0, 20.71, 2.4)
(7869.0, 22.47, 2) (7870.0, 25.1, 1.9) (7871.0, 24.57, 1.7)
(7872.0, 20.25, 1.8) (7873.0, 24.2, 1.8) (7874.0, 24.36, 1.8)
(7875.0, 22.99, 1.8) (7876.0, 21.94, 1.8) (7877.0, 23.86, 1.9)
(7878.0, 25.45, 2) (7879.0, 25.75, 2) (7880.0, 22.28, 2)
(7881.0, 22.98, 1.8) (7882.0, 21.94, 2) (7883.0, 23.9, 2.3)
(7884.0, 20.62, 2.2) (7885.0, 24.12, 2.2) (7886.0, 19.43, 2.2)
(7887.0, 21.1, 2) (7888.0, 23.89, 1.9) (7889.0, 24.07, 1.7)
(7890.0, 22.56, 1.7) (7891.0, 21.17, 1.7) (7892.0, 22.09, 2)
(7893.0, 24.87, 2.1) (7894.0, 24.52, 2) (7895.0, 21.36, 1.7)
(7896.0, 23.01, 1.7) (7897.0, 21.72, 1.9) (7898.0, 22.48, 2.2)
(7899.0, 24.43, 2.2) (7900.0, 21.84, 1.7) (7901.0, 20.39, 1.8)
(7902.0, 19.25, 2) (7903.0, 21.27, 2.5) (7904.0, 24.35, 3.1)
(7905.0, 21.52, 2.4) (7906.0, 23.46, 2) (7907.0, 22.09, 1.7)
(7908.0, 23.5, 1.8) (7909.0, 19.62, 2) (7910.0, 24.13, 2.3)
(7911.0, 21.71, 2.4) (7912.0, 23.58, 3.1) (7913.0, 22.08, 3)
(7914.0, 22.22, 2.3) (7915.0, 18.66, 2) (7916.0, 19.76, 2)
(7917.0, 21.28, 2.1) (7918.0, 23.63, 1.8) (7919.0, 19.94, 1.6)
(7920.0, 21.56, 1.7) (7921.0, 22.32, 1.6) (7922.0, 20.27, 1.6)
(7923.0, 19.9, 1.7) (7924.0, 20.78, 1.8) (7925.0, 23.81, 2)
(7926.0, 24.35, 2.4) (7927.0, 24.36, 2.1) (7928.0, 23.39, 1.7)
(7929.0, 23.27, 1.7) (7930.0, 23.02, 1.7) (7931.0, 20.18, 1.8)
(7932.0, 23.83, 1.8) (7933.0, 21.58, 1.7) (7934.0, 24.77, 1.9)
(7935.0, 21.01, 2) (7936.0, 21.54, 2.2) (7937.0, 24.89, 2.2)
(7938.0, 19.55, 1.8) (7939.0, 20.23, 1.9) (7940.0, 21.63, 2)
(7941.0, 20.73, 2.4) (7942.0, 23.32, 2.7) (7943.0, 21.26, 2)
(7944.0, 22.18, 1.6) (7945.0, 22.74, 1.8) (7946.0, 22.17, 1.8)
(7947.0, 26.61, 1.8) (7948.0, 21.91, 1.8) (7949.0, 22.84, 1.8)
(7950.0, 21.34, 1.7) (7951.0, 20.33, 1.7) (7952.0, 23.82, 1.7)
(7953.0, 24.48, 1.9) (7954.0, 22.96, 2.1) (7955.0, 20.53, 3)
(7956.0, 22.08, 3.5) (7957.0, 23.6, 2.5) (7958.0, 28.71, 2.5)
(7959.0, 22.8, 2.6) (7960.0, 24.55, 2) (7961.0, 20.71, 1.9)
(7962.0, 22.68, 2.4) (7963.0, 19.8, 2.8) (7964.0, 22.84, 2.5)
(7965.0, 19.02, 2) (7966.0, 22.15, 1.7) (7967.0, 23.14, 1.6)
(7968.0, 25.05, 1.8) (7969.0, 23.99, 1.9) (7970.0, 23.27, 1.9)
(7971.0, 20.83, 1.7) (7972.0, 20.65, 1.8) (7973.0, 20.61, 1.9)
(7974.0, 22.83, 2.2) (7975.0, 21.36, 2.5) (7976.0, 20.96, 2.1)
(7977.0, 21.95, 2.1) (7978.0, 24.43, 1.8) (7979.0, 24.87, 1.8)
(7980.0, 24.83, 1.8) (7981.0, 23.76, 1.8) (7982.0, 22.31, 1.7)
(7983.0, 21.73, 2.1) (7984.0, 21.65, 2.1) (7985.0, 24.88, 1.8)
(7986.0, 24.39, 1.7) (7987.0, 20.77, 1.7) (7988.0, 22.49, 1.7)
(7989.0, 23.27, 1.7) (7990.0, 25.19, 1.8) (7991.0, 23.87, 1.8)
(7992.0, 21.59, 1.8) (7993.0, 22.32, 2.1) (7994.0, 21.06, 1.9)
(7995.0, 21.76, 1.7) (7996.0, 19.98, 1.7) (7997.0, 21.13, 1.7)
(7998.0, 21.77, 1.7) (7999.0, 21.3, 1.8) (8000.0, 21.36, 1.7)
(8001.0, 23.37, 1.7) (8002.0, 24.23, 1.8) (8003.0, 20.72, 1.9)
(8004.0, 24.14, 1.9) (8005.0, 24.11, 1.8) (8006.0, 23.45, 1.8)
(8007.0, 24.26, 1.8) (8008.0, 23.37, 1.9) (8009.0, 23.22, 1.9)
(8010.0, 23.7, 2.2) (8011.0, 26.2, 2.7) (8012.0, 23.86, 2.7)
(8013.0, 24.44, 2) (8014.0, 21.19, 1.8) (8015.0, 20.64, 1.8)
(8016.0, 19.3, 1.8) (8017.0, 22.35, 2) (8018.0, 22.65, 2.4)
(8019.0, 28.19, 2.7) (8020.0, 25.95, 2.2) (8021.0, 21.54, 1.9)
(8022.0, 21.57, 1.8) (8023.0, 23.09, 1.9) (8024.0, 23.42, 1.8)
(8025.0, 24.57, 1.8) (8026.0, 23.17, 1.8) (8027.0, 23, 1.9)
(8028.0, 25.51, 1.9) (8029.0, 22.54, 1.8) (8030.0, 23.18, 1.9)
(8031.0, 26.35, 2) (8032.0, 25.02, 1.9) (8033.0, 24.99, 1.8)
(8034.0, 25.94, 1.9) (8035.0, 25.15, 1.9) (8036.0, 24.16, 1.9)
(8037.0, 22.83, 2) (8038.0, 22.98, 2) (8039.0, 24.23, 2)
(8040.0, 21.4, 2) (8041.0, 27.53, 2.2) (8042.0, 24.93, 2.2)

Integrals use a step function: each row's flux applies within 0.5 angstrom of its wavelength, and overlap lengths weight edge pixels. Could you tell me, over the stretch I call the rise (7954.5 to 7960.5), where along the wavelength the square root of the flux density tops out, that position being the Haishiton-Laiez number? 7958.0 angstrom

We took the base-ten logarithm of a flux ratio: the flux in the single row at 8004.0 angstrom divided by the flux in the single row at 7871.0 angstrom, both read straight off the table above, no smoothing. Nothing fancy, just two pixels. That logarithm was -0.01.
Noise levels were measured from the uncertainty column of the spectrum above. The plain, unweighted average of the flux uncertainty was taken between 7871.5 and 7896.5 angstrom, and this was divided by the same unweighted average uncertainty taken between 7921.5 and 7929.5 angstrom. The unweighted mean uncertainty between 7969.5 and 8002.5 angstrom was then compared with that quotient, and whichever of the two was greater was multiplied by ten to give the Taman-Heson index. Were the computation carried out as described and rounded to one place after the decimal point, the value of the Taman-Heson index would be 18.5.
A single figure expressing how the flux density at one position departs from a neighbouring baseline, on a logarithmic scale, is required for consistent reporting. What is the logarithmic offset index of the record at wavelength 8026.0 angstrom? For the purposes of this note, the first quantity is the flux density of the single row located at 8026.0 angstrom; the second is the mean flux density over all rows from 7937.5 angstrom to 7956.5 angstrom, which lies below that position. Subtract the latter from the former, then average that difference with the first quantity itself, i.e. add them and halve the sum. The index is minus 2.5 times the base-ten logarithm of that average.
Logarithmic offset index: -2.71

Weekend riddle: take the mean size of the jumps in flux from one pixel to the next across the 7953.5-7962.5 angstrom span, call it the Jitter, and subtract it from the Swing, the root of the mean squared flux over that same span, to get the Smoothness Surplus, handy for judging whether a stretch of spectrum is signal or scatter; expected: 20.3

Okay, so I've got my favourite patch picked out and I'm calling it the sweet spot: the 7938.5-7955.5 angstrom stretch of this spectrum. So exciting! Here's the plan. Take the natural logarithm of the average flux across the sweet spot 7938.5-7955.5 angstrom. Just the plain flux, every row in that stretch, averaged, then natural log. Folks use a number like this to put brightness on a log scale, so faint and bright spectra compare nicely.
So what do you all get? 3.10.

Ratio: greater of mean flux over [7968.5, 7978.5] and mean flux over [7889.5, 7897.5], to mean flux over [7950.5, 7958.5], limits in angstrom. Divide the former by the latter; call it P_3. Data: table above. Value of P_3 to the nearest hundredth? 0.97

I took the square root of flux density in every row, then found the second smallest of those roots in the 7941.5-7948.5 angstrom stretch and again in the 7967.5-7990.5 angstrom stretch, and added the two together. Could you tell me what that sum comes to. 9.23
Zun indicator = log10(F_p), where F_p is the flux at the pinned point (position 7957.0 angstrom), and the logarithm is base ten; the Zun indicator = 1.37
